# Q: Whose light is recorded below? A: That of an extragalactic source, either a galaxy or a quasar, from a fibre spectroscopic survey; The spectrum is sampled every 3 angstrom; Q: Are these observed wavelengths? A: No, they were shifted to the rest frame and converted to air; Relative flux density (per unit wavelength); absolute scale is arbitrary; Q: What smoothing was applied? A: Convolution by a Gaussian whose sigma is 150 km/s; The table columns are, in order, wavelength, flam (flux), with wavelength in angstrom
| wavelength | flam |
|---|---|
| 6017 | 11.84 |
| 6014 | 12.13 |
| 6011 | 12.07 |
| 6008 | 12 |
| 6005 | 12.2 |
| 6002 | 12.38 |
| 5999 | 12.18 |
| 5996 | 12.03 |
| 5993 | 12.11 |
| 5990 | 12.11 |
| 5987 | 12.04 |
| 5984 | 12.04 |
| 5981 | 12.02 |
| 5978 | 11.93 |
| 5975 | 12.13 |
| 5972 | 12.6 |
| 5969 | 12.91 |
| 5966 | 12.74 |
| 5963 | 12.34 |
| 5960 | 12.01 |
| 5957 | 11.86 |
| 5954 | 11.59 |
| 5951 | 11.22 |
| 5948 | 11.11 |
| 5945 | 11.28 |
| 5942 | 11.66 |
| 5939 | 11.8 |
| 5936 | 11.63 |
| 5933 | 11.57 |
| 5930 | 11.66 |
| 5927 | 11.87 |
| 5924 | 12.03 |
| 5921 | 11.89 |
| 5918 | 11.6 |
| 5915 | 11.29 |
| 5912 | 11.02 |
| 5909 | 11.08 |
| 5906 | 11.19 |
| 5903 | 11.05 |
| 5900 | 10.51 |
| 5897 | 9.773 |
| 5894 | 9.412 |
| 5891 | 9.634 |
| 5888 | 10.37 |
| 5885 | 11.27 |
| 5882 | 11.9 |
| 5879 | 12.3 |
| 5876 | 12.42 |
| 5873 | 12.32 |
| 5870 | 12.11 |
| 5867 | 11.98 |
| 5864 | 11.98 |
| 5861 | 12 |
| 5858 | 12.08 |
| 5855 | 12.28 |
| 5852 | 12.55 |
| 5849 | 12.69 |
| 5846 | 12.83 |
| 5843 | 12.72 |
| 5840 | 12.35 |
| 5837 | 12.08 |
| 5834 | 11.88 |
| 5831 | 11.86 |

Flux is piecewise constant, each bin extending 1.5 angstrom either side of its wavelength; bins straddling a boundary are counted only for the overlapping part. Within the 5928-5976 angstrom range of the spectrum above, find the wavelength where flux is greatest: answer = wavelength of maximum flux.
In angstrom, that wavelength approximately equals 5969 angstrom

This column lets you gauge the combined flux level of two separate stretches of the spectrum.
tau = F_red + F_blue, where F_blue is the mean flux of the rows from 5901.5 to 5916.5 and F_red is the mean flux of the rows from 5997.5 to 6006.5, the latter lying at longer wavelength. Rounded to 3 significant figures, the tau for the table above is 23.4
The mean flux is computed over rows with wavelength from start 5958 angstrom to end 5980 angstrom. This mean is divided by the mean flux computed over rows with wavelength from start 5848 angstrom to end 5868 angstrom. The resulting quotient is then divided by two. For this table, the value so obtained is 0.506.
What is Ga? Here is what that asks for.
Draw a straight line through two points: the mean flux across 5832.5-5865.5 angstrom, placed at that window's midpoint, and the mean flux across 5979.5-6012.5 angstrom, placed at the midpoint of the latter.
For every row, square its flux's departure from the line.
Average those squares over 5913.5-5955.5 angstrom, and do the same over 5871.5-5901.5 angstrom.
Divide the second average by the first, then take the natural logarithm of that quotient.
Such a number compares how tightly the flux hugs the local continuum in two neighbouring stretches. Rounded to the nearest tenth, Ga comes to 1.9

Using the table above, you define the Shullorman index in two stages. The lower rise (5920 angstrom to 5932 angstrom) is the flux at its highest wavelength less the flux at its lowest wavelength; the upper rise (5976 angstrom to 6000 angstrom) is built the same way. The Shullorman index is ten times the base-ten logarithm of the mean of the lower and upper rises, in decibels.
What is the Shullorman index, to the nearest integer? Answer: -20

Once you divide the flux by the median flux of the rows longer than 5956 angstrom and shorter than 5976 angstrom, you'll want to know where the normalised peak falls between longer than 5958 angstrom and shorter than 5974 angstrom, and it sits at 5969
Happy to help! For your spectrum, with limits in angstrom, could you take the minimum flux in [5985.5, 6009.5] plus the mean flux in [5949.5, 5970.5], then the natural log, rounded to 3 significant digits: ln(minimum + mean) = 3.18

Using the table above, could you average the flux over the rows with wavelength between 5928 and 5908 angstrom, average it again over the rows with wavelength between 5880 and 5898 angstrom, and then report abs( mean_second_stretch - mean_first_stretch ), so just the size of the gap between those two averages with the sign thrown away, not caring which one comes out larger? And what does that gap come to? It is 1.1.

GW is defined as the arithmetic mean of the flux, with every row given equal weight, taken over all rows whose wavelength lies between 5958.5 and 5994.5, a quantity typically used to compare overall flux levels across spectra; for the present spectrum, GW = 12.2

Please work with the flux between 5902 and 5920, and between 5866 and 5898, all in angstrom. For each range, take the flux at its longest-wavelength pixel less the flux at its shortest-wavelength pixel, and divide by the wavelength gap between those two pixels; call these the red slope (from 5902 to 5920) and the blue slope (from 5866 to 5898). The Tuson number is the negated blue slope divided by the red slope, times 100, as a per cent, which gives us 201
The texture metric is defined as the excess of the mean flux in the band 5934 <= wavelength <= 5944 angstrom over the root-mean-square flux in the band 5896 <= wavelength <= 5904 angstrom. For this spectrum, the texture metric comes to 1.2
